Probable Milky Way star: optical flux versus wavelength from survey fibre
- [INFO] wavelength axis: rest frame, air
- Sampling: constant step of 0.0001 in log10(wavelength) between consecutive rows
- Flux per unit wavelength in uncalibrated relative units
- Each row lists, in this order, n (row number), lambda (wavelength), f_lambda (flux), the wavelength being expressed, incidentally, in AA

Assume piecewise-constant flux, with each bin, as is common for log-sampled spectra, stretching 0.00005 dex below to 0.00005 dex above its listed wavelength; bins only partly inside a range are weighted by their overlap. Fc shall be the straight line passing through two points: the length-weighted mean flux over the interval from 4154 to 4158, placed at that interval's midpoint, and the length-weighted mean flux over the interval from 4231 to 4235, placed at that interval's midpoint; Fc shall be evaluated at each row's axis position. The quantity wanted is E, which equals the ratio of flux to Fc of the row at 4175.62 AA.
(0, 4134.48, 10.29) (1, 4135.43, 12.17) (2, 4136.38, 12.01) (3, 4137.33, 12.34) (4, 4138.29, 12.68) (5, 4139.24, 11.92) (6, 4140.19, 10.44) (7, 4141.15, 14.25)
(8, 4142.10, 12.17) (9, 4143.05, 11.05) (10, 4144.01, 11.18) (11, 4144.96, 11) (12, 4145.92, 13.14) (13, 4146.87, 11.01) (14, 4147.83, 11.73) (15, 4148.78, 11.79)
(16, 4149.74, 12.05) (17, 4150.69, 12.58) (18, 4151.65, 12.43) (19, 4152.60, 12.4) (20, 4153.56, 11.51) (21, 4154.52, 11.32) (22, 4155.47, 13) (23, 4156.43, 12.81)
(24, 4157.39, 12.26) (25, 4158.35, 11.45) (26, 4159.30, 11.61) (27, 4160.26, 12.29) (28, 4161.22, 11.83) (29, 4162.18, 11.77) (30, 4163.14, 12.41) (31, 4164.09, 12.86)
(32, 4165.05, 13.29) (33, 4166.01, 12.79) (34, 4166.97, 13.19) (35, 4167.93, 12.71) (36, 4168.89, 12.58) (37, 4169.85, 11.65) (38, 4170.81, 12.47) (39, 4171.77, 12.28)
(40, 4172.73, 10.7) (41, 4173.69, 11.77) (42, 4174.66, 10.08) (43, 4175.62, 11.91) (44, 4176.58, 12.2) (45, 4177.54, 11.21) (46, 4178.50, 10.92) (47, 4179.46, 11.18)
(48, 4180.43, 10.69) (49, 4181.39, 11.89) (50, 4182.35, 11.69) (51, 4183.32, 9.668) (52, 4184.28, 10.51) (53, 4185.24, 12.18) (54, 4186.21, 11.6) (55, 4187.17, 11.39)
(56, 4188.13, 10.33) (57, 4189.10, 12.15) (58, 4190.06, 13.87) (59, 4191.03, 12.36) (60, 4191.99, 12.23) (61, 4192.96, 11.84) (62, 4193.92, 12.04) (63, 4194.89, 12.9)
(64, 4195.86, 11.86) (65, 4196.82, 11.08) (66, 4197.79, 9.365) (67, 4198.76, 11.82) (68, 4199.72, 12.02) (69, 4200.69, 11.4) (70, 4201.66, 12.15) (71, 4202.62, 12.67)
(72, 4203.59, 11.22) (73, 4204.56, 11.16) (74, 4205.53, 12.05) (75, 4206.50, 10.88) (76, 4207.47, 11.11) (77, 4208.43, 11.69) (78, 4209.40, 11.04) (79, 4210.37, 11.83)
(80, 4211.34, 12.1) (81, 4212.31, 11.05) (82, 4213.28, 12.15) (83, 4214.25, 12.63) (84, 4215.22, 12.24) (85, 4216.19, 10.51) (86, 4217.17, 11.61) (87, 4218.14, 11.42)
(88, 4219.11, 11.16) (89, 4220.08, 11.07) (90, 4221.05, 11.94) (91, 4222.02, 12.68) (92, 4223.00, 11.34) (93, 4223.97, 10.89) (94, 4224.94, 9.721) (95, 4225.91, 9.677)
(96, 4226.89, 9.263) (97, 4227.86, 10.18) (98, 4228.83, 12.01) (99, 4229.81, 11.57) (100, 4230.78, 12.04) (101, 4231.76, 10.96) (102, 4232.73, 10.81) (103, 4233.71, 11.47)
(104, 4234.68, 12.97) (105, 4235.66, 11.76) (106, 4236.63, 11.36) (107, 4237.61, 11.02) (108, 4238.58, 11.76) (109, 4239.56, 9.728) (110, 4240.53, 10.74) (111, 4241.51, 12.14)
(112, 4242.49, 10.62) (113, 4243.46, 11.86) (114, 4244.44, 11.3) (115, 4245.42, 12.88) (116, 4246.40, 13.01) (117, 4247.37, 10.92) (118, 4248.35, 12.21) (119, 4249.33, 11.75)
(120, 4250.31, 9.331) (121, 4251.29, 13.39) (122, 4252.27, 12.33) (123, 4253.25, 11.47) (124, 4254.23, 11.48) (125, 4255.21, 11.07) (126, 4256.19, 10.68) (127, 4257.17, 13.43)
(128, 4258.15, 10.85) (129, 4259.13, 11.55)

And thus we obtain 0.98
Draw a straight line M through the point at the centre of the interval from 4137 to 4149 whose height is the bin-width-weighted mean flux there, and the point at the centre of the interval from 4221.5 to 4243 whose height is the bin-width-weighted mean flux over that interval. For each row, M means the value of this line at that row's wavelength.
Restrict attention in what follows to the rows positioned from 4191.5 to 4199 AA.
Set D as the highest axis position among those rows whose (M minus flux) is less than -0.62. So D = 4194.89 AA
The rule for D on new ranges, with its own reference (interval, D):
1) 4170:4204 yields 4202.62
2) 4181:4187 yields 4185.24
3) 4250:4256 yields 4252.27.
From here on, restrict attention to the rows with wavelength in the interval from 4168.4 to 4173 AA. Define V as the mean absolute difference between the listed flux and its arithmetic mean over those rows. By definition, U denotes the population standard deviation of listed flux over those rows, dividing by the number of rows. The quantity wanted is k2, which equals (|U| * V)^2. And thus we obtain 0.18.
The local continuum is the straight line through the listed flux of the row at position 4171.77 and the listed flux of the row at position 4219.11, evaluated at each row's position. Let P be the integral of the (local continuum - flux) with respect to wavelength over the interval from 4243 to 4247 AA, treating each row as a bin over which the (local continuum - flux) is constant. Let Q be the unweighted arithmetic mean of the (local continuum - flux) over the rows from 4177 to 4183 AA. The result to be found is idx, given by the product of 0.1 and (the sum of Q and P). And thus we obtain -0.6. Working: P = -6.7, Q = 0.8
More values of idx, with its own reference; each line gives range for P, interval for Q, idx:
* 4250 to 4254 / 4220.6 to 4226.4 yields -0.5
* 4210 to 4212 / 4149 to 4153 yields -0.1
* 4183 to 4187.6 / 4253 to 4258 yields 0.3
